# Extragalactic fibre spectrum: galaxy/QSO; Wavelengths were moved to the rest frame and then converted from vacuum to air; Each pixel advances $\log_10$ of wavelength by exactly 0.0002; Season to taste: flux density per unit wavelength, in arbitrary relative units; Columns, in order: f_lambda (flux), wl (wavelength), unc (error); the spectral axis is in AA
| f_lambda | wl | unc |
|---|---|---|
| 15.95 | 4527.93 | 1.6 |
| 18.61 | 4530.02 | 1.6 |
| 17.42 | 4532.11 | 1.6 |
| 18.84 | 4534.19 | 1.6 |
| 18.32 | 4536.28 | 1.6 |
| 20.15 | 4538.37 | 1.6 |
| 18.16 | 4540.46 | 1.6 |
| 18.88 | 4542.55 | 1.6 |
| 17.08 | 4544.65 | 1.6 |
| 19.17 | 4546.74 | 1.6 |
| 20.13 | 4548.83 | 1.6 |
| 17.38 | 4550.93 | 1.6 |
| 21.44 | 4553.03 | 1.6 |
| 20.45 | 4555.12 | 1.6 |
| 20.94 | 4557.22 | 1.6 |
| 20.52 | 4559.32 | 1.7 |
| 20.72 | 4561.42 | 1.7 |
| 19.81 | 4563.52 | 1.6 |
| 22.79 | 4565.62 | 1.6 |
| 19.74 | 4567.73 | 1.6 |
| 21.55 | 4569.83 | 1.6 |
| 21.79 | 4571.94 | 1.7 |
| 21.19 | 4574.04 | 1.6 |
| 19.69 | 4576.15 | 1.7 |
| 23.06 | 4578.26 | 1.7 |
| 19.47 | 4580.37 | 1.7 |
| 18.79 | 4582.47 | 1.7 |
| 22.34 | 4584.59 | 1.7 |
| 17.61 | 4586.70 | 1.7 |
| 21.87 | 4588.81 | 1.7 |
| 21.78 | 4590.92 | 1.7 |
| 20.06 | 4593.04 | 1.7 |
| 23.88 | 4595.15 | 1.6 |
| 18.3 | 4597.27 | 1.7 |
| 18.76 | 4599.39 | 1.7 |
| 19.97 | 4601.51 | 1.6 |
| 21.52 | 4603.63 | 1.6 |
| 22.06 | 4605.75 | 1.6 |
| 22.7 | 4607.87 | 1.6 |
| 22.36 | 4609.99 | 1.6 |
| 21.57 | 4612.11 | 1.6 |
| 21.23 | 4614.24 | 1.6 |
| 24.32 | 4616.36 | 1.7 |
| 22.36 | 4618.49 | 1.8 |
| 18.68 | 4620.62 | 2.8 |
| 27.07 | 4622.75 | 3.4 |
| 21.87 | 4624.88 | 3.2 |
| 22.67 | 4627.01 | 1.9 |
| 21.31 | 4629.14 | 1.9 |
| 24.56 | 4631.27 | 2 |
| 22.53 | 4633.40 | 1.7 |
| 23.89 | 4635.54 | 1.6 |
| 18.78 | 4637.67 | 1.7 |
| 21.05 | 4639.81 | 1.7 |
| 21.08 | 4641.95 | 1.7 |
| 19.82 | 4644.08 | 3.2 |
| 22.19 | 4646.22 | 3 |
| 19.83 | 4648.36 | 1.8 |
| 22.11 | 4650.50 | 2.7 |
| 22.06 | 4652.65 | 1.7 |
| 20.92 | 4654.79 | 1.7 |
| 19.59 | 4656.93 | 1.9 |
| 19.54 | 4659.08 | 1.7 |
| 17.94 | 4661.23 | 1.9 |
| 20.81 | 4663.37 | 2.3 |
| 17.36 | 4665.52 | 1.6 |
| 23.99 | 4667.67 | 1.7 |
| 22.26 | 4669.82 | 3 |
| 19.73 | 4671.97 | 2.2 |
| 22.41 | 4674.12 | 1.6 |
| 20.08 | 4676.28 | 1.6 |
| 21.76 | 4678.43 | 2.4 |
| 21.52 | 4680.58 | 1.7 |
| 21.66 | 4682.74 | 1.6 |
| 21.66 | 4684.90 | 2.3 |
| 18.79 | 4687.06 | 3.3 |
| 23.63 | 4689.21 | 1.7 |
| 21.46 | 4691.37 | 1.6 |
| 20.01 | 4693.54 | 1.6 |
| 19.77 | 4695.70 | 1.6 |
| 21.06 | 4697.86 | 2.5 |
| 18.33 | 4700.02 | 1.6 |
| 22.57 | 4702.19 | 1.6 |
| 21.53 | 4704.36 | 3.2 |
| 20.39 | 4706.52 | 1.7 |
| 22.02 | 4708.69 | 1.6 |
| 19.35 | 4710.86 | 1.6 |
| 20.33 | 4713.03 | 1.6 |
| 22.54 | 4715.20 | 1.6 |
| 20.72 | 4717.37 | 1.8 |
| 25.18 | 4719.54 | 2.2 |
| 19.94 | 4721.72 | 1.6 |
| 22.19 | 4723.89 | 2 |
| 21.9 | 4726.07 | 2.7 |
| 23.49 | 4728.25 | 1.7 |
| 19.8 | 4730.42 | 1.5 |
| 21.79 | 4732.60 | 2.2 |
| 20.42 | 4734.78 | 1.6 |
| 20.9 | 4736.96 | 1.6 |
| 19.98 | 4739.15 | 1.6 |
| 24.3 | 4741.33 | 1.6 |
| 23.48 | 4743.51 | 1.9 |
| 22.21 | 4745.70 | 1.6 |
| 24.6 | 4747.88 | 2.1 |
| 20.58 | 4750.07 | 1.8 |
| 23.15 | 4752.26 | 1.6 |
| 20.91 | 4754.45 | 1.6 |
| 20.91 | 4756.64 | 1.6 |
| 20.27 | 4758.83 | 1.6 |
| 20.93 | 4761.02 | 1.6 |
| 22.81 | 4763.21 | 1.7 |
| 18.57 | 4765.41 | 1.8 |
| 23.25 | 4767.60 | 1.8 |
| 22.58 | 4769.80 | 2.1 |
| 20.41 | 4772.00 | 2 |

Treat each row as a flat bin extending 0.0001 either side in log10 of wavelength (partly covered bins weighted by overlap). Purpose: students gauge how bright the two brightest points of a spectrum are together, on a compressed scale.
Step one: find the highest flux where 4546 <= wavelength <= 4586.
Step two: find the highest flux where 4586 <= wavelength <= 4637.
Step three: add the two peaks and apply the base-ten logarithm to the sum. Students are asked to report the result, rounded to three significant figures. 1.70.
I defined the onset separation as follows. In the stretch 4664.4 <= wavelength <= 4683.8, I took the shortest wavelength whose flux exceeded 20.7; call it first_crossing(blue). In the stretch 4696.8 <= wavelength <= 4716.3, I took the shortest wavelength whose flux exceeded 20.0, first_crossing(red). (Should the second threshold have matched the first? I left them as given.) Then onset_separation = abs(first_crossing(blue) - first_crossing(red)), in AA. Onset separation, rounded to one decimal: 30.2 AA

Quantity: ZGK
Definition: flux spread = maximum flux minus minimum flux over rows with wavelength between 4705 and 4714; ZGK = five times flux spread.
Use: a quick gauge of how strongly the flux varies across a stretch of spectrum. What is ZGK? 13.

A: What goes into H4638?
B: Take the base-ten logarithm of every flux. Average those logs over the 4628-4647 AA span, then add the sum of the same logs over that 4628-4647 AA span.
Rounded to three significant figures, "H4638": 13.3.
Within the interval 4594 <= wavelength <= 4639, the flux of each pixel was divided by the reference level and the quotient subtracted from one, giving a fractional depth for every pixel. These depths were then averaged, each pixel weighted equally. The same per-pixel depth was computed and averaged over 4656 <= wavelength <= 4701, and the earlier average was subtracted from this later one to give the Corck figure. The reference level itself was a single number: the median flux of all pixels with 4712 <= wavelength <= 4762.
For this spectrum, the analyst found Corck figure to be 0.061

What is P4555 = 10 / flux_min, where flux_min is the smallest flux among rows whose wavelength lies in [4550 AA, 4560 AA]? 0.58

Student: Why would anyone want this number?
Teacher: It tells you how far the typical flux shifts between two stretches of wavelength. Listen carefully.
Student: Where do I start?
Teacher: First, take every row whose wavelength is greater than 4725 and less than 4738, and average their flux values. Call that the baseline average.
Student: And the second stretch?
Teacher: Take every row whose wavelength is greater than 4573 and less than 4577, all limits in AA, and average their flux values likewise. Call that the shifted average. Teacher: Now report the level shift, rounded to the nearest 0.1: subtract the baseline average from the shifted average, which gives -0.9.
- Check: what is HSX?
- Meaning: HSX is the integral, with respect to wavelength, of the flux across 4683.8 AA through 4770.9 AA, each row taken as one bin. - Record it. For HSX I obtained 1869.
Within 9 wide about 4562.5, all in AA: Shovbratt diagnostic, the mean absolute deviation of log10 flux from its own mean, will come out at 0.018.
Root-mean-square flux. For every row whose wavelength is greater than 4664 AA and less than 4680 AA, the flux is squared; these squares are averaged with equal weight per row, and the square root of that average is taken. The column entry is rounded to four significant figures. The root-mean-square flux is 21.18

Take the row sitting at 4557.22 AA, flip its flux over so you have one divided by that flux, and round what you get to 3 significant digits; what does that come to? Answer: 0.0478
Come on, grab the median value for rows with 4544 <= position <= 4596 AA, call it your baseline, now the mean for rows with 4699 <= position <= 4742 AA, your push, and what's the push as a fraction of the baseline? 1.04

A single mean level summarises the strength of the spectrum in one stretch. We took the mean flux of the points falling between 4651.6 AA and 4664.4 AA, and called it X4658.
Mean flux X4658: 20.1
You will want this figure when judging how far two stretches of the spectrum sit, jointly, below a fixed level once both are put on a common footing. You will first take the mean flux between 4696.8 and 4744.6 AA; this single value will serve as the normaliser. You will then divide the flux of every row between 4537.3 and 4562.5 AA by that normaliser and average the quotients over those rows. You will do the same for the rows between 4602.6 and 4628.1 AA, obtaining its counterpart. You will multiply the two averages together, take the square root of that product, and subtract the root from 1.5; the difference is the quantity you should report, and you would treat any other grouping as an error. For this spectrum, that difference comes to 0.525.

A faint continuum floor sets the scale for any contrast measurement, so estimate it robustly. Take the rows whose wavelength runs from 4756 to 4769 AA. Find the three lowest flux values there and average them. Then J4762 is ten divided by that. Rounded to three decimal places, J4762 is 0.502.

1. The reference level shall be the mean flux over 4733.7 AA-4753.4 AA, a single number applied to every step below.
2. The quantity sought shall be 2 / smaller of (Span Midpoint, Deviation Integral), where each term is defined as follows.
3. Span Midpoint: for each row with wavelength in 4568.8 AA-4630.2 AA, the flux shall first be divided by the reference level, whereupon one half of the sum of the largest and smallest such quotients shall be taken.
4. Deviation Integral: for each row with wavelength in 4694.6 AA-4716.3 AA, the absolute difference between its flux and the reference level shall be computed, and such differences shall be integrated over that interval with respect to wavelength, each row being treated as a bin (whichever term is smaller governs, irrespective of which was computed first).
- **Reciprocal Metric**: 1.99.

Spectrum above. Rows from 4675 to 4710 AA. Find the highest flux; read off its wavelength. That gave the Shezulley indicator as 4689.21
